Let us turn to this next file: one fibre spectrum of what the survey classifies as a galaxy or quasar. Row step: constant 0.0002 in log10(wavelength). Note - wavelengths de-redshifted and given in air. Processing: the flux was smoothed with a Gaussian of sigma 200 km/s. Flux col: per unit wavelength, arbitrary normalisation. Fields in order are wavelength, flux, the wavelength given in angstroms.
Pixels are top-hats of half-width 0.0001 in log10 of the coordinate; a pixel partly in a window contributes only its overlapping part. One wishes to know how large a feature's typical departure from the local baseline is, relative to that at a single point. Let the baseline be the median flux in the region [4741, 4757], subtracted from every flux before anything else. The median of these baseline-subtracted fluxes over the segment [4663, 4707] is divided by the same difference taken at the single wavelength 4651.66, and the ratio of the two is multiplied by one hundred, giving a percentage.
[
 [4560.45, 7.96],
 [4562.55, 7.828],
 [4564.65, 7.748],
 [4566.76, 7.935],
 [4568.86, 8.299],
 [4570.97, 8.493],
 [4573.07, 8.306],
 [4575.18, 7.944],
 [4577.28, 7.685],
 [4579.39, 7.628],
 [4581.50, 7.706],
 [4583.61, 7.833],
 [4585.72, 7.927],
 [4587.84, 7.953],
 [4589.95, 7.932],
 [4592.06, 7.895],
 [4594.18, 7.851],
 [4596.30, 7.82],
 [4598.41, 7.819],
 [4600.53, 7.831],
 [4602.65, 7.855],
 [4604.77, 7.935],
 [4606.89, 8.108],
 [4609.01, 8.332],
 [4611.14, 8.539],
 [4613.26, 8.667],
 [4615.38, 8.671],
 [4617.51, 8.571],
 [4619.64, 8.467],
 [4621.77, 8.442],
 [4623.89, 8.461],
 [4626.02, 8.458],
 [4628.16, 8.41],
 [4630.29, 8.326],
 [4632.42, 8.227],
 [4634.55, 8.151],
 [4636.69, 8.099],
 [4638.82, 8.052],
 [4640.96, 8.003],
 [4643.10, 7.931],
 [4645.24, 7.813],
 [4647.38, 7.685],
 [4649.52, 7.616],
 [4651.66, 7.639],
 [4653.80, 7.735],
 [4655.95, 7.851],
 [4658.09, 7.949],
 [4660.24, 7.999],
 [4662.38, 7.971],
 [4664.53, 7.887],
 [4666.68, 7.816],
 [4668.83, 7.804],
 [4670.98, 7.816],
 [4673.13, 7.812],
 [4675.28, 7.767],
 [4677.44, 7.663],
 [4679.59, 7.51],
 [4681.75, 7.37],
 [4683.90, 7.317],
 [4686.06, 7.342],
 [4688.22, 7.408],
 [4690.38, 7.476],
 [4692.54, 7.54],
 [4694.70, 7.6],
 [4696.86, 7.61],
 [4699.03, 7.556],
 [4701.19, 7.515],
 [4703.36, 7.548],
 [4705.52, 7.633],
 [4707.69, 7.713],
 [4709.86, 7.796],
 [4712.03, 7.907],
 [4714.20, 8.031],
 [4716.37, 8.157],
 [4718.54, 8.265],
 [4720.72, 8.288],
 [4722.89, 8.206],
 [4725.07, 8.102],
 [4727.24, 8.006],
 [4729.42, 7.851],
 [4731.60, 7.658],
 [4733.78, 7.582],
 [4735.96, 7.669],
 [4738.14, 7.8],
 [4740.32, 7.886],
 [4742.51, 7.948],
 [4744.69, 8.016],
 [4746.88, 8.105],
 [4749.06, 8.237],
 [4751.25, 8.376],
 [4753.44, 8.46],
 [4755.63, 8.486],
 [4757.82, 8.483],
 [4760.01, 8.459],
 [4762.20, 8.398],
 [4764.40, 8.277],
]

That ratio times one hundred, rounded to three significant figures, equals 110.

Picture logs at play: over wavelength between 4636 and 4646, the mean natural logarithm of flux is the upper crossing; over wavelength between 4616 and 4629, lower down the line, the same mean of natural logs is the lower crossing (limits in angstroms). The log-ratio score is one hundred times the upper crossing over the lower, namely 97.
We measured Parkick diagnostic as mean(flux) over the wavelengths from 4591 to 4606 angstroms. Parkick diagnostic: 7.86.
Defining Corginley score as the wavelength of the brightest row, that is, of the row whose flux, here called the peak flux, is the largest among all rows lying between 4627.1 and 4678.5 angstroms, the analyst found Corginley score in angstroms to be 4628.16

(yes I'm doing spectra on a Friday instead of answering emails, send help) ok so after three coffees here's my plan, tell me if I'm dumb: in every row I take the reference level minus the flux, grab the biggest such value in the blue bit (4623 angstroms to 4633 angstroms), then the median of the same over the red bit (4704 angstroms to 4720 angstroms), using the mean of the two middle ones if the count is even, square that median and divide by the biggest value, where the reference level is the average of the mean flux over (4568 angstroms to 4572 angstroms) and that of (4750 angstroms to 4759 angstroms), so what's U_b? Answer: 1.4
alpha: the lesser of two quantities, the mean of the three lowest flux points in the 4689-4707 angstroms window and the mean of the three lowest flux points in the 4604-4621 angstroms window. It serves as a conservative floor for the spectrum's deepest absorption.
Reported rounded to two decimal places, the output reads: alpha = 7.51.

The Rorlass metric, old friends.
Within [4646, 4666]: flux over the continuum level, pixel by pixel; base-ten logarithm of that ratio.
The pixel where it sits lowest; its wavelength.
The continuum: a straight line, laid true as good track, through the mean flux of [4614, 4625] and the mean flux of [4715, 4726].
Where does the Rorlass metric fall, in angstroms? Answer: 4649.52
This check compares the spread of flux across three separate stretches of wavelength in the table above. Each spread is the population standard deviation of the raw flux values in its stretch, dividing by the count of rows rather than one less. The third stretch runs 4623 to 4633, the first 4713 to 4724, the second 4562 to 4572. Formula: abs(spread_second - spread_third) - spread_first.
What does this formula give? 0.11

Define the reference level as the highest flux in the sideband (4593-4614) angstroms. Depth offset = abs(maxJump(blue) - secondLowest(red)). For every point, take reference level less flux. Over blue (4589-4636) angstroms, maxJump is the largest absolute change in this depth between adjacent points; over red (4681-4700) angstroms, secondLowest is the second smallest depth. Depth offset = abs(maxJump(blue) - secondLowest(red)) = 0.84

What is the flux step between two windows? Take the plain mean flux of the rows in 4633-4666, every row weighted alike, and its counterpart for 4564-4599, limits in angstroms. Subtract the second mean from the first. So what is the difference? 0.0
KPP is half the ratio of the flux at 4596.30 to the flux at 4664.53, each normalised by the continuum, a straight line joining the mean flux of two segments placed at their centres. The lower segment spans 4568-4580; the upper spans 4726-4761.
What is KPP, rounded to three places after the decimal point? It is 0.496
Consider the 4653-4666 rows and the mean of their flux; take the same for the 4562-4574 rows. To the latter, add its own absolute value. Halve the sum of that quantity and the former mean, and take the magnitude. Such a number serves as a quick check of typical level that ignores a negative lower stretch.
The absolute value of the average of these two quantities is 12.1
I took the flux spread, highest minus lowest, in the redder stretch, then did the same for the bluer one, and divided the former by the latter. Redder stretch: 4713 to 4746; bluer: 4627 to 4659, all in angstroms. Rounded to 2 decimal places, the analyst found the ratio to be 0.89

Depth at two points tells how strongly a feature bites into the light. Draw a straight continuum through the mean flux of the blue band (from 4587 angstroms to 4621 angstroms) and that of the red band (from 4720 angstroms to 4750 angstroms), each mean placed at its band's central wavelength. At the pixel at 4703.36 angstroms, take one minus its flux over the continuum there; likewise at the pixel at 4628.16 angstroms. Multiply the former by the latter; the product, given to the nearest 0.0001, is -0.0021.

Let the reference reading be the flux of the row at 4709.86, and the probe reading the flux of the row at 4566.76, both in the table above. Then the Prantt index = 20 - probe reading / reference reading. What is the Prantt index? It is 18.98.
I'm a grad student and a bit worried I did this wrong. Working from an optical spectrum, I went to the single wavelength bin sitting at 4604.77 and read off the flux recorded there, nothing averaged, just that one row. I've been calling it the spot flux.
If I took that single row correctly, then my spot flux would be 7.935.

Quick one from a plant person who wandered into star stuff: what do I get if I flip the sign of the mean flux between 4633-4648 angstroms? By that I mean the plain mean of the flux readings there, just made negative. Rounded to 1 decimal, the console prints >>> -8.0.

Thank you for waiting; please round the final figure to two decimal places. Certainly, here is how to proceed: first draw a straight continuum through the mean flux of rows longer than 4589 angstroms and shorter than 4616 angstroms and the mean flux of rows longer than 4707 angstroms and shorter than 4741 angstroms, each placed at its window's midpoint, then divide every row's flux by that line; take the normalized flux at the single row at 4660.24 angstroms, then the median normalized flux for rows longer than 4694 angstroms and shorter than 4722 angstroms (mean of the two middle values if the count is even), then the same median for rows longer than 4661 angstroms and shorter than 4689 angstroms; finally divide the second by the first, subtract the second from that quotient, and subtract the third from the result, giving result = -0.97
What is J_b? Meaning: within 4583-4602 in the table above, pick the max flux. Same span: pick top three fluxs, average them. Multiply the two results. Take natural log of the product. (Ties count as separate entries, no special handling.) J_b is 4.15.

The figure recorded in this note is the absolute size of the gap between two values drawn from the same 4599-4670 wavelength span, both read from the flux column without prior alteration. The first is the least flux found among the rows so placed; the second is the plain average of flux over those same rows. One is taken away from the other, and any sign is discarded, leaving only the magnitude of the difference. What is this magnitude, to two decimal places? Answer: 0.48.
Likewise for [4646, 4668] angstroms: 0.20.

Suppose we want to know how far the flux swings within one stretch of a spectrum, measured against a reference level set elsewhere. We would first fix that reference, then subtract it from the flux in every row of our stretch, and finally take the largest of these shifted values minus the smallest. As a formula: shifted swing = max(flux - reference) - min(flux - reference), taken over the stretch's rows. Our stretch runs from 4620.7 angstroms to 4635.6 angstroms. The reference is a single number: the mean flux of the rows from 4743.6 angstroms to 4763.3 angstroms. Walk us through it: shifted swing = 0.31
